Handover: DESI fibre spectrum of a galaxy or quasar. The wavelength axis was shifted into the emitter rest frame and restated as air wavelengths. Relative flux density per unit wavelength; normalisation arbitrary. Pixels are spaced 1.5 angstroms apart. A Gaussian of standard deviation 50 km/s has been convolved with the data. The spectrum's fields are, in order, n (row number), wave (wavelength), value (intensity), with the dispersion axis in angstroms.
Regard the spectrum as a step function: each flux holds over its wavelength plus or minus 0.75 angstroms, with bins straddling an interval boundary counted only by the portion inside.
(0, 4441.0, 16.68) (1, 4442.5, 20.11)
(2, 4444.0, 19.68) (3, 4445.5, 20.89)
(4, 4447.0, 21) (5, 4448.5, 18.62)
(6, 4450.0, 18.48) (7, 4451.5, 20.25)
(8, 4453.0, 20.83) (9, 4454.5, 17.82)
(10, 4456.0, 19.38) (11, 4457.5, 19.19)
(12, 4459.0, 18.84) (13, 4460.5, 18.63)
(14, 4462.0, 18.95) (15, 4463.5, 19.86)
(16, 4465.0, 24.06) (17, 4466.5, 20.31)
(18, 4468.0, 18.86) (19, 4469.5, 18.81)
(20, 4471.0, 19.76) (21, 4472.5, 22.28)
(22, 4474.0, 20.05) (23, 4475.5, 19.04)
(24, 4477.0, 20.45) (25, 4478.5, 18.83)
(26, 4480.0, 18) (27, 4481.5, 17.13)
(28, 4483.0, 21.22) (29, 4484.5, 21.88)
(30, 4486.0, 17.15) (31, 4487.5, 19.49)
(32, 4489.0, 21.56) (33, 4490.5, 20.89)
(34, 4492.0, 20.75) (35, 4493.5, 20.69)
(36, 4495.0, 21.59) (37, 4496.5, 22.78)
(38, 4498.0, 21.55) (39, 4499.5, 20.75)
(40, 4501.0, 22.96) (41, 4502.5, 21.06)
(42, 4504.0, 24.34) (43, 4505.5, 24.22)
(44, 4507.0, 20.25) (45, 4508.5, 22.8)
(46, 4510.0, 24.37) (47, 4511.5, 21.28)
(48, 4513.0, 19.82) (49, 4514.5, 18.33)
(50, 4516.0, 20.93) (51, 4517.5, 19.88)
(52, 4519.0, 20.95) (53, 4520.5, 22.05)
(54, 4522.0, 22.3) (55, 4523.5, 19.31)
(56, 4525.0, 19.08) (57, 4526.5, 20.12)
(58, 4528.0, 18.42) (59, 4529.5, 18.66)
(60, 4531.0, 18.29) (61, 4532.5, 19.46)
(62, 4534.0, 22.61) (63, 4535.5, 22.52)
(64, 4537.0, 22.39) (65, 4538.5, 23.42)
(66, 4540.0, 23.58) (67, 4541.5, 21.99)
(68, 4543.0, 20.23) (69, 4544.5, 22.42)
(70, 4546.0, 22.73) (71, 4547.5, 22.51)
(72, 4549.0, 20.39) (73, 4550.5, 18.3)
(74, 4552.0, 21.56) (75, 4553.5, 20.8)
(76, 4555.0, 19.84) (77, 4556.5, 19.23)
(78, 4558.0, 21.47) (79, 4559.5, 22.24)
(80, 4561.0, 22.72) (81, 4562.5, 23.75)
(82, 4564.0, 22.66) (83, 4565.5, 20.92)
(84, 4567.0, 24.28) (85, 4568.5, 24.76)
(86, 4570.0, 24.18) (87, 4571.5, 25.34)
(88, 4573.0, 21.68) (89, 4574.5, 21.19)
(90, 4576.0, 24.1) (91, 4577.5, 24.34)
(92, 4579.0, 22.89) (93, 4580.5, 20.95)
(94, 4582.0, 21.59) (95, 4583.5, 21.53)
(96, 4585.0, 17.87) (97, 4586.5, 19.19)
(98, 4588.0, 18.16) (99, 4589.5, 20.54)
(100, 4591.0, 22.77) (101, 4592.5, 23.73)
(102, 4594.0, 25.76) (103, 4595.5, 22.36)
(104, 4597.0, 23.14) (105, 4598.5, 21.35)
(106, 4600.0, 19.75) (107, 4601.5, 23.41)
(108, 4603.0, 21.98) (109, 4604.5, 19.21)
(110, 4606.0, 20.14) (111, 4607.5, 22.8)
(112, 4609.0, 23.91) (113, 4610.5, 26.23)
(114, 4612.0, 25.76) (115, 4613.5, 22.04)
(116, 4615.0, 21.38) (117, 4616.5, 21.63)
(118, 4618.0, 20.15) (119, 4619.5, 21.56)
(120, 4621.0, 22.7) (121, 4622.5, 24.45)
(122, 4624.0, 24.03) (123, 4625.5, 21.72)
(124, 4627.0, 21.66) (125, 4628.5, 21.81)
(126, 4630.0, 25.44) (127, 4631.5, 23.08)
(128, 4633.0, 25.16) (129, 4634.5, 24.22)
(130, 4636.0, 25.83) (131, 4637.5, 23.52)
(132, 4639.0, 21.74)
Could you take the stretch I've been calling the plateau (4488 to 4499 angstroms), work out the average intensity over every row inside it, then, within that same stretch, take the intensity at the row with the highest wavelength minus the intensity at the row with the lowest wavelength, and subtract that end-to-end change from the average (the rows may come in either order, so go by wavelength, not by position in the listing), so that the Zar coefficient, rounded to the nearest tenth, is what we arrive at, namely 21.4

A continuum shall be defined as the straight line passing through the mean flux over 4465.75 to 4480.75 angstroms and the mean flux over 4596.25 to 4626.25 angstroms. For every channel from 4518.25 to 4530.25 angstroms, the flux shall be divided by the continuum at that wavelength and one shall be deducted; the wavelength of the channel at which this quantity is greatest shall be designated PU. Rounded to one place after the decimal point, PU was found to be 4522.0 angstroms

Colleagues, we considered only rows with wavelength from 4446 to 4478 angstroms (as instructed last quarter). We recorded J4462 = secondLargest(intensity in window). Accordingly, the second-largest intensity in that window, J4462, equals 22.28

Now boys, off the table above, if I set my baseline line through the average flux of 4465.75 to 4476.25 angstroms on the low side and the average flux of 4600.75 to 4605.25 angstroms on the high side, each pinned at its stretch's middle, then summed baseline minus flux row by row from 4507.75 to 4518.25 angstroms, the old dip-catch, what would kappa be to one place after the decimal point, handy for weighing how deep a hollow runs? -4.6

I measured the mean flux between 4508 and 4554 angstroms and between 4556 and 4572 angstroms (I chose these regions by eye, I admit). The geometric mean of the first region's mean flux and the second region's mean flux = 21.9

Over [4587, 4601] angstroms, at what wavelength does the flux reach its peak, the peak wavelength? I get 4594.0 angstroms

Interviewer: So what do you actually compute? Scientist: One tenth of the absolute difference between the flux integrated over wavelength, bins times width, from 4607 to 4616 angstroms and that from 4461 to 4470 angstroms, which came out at 3.2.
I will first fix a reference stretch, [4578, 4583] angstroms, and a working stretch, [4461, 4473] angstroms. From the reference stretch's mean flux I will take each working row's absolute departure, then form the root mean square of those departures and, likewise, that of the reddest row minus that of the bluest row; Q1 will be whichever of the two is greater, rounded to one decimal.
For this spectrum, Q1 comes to 2.3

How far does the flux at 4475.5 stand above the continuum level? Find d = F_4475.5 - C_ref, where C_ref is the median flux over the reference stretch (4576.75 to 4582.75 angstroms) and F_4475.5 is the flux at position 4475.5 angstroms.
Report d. -3.2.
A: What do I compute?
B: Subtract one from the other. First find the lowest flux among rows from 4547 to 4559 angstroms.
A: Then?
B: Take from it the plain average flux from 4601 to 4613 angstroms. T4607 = -4.6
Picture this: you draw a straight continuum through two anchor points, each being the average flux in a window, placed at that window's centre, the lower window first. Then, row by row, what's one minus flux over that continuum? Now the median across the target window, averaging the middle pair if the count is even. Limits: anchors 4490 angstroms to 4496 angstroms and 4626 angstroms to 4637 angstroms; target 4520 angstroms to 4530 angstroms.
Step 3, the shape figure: 0.11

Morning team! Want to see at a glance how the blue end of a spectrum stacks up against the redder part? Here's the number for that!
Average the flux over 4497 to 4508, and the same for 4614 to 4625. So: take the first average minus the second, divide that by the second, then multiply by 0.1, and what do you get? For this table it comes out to 0.000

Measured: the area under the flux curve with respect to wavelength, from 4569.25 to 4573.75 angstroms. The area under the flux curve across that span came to 107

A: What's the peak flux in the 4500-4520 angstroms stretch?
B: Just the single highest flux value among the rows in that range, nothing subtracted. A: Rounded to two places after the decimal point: 24.37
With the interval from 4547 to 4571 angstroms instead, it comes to 24.76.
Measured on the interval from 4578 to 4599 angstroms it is 25.76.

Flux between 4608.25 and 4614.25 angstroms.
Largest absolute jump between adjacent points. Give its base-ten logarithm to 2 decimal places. 0.57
